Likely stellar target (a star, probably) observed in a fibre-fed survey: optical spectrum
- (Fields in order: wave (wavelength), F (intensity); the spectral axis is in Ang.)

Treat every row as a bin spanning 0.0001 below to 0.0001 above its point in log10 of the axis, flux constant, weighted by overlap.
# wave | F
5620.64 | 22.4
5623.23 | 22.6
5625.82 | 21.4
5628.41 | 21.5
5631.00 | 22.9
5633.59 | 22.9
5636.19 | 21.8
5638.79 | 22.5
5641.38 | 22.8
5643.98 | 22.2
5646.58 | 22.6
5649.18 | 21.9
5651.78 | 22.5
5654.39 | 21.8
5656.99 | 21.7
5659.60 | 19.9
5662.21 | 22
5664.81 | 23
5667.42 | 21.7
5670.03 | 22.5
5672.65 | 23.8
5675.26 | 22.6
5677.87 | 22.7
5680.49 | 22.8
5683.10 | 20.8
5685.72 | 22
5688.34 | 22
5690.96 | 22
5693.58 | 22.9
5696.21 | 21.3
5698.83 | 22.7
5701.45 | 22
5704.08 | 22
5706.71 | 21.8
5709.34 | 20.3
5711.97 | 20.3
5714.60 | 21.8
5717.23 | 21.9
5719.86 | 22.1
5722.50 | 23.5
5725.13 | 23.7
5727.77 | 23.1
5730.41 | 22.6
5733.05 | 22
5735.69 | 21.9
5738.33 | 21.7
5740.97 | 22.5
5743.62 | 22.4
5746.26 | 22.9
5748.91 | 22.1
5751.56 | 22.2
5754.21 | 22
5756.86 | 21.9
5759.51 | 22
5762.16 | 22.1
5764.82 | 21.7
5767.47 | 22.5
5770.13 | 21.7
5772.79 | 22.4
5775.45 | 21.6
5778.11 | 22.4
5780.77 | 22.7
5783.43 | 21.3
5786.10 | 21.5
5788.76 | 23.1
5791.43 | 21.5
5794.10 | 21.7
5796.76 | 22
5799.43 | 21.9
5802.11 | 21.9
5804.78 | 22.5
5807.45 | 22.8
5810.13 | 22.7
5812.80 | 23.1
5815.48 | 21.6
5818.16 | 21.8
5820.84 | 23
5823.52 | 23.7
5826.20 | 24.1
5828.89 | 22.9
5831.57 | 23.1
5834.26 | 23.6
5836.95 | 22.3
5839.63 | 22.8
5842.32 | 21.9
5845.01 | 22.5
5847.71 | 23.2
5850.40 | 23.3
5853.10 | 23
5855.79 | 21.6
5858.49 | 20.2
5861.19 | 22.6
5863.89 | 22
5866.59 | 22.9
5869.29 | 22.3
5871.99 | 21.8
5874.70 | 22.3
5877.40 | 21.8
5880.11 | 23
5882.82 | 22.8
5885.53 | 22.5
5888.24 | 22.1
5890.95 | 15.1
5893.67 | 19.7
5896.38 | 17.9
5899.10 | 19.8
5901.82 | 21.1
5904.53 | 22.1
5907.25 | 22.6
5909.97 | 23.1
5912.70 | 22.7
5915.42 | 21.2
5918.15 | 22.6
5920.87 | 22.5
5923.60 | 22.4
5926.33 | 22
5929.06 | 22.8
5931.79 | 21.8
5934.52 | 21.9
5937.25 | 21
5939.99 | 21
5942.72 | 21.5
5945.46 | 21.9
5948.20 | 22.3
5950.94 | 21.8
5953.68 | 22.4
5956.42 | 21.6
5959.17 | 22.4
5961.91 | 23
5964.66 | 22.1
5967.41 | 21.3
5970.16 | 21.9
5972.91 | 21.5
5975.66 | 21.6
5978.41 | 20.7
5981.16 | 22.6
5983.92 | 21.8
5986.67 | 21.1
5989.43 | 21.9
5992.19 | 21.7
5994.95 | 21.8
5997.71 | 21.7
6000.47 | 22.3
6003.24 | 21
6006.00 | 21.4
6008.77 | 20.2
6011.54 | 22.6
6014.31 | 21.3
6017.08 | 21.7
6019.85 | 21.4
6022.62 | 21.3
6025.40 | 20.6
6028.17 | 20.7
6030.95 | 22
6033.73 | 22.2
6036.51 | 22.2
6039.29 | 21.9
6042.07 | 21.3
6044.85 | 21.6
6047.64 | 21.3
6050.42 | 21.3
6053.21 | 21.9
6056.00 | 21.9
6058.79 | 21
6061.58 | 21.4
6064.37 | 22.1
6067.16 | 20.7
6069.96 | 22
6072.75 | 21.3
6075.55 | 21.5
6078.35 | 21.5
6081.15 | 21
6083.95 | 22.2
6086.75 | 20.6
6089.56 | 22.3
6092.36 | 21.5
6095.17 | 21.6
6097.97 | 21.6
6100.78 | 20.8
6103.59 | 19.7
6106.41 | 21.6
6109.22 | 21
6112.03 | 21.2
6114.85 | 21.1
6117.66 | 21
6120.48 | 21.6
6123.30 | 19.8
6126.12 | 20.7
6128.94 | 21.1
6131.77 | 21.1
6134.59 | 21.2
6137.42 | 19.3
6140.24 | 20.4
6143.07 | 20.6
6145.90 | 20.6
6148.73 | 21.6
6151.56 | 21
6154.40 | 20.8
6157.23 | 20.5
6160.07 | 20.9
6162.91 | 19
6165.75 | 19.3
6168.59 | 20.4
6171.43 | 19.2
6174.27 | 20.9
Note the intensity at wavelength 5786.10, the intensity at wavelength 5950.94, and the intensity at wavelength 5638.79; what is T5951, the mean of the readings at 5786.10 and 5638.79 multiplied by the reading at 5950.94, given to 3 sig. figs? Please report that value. 480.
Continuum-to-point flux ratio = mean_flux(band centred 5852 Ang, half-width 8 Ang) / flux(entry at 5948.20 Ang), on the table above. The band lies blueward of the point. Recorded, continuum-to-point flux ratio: 1.00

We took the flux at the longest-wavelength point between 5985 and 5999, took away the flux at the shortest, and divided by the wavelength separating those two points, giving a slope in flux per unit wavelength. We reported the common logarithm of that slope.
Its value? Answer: -1.3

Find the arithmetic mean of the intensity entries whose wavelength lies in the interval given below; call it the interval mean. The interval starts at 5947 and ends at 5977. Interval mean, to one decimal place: 22.0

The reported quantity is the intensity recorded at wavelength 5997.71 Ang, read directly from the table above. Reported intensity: 21.7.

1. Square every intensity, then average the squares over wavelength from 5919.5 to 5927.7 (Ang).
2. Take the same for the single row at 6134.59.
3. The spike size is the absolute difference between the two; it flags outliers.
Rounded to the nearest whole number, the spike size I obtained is 48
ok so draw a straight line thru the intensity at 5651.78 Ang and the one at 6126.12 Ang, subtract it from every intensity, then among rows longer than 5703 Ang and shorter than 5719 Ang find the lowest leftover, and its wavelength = 5709.34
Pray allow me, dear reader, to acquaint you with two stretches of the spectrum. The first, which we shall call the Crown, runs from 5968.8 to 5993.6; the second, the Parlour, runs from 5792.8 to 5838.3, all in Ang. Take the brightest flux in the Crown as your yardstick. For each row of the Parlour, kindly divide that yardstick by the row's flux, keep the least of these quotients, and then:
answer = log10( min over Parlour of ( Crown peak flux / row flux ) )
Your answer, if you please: -0.028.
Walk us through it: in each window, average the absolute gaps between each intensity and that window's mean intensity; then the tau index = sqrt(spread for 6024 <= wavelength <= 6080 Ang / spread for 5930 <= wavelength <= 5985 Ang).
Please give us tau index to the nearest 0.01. 0.98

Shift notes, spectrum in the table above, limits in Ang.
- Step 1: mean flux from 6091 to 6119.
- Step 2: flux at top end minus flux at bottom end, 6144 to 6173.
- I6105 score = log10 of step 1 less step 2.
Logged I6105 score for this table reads 1.35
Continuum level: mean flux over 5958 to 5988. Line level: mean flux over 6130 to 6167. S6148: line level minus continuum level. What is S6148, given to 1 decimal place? -1.3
